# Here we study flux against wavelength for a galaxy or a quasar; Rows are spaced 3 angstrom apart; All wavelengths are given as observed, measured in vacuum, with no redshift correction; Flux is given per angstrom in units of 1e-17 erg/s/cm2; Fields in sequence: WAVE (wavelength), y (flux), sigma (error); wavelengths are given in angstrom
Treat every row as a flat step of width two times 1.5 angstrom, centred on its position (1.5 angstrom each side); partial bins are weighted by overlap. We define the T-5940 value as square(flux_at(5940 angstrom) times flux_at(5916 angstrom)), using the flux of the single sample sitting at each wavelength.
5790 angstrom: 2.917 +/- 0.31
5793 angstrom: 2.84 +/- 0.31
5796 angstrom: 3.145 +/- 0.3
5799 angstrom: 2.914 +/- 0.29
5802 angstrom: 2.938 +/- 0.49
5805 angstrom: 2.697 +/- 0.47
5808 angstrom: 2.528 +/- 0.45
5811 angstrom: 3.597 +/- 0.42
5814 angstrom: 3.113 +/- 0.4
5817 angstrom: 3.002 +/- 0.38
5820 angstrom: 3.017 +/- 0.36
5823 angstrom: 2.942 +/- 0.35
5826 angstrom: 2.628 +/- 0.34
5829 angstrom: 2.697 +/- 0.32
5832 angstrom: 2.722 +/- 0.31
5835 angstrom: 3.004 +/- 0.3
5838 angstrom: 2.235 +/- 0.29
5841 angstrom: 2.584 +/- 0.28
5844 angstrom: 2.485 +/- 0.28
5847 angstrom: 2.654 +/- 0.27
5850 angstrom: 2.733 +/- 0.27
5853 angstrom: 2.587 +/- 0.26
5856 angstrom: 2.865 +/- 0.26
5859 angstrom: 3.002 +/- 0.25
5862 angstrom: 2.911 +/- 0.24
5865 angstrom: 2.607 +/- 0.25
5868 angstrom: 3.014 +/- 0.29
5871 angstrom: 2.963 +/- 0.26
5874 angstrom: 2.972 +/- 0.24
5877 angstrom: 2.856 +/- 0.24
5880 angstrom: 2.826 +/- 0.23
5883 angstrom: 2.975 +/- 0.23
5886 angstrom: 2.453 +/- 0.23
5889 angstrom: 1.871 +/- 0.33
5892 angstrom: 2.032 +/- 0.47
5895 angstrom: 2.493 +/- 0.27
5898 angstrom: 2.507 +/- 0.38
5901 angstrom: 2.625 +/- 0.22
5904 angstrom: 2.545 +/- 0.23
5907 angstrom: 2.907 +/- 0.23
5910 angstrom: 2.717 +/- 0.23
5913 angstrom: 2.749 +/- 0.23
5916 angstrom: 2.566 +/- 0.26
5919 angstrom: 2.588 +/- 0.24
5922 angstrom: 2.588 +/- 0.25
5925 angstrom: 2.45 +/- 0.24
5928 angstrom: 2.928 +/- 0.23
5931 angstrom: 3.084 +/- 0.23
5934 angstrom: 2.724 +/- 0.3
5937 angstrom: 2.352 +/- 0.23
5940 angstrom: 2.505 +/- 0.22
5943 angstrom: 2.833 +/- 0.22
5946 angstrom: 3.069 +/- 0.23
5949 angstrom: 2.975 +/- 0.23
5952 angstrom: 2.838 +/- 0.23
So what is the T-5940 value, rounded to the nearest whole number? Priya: 41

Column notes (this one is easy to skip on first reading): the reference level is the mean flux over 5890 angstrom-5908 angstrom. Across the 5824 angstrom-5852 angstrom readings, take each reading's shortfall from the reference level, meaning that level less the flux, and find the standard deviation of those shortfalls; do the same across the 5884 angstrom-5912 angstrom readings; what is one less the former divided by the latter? 0.4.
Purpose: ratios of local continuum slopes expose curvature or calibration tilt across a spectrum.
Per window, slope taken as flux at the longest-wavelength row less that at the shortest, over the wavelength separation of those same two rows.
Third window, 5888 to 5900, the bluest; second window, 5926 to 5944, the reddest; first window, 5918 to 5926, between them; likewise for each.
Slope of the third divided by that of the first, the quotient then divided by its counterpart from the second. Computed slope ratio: 485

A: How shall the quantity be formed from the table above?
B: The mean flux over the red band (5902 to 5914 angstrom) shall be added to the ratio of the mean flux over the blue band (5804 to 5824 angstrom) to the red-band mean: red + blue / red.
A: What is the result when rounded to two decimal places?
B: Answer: 3.82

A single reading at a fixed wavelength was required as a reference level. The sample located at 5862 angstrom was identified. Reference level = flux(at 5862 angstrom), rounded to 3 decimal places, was 2.911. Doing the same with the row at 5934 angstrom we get 2.724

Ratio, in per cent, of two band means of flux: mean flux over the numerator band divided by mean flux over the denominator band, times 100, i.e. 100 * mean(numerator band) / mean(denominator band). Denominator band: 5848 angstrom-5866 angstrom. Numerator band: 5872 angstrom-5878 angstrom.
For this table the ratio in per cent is 105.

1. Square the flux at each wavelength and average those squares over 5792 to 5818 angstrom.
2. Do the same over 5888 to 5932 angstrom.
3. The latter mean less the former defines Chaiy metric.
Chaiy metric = -2.2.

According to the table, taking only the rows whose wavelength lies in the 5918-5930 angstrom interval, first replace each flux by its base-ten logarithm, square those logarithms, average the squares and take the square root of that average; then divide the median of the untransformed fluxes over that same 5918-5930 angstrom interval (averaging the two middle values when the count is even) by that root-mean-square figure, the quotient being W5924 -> 6.14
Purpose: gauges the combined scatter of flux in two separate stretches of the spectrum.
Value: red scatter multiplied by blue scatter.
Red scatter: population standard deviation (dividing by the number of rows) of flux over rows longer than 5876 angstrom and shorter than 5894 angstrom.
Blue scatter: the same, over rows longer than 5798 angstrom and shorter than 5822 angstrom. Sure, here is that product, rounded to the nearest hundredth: 0.12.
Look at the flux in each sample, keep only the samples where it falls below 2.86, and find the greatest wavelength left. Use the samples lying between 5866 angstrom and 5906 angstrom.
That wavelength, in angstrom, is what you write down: 5904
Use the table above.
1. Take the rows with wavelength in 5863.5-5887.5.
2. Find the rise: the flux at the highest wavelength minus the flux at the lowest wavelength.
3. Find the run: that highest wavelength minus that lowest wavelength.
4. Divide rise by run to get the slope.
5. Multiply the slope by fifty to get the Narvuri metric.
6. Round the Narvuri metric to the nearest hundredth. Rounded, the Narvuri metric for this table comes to -0.37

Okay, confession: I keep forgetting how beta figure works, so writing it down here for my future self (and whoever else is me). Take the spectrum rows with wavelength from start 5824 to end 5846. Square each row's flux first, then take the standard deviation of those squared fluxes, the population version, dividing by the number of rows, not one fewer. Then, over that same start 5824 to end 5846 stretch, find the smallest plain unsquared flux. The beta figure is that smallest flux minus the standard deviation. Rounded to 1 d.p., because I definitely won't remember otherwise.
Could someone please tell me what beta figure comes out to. 1.1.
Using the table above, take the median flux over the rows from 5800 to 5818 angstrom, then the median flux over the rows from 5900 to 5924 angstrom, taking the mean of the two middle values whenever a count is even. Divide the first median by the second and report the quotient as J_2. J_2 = 1.14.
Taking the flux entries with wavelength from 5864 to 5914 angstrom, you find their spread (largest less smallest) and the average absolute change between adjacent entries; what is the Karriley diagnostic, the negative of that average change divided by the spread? -0.18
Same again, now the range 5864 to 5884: -0.31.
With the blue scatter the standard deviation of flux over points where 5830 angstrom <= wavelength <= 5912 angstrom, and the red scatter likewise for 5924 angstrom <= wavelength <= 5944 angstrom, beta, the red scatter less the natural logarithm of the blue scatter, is 1.50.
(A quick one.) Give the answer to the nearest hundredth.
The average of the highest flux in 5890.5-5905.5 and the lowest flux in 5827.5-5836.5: 2.66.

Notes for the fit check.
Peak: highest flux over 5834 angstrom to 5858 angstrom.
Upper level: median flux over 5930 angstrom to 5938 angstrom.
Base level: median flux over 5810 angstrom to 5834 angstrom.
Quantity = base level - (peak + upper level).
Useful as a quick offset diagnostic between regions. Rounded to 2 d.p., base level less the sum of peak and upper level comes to -2.76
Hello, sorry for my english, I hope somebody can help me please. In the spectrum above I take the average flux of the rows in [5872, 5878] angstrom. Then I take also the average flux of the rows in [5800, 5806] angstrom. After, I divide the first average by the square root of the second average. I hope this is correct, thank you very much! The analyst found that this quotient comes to 1.74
